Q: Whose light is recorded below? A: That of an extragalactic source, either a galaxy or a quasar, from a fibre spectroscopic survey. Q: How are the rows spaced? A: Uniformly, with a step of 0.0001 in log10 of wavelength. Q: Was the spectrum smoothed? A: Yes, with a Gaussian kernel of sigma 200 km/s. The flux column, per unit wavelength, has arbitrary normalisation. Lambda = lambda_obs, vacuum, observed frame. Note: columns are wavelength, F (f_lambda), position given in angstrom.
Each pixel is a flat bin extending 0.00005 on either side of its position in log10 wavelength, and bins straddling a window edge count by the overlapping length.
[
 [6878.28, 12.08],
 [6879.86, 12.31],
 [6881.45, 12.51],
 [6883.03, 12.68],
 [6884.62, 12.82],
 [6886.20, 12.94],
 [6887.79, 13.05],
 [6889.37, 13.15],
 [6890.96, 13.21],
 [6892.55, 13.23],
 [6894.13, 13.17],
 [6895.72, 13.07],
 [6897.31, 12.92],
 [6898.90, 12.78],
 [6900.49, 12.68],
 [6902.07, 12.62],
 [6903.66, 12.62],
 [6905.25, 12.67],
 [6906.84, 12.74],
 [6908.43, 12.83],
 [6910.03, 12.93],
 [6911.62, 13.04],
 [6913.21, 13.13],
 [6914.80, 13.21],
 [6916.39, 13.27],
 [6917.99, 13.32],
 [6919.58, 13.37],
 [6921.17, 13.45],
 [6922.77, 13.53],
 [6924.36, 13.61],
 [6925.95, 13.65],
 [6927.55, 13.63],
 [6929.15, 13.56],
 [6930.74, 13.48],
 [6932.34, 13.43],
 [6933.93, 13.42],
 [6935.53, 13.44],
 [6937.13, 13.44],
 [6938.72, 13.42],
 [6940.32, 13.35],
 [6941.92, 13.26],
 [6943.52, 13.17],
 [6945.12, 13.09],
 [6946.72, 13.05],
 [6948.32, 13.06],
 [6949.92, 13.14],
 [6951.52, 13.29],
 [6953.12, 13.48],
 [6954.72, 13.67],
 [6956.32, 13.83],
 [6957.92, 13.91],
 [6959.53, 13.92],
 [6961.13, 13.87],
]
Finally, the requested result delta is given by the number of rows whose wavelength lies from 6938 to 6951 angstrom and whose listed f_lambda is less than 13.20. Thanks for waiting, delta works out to 5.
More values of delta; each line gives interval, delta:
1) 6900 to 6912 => 8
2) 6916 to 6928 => 0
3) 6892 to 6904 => 7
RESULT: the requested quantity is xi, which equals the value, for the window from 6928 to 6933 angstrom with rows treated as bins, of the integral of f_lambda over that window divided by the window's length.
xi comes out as 13.5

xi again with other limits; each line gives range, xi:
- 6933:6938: 13.5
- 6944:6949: 13.1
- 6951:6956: 13.5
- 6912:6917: 13.2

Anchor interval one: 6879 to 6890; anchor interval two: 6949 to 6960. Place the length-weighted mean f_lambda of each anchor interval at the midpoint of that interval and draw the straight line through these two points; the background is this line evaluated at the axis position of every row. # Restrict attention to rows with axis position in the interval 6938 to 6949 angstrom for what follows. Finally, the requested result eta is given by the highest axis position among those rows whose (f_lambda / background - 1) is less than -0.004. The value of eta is 6948.32 angstrom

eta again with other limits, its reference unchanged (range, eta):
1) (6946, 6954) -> 6953.12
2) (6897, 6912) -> 6910.03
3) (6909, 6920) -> 6910.03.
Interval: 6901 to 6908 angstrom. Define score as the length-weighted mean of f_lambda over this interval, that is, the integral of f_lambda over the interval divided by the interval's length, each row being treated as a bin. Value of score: 12.7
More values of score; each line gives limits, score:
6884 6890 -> 13.0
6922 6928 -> 13.6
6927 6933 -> 13.5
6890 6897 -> 13.1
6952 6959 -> 13.7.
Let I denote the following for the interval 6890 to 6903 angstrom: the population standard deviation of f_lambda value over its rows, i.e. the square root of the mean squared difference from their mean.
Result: 0.229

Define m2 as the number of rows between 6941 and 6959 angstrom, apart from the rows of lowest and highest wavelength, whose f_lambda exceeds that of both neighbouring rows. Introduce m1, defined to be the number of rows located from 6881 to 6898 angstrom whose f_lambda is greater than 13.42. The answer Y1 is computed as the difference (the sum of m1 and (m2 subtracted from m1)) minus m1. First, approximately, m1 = 0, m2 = 0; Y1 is 0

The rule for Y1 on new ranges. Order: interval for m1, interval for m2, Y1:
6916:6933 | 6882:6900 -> 7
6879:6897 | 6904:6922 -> 0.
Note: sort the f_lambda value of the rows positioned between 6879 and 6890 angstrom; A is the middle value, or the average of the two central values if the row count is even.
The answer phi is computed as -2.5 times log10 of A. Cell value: -2.77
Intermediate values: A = 12.8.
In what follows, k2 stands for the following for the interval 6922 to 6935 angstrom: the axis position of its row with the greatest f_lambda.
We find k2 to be 6925.95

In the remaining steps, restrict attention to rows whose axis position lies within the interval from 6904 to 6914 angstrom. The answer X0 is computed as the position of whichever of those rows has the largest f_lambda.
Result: 6913.21 angstrom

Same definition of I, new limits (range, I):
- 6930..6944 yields 0.096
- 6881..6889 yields 0.190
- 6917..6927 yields 0.120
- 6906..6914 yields 0.140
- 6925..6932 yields 0.067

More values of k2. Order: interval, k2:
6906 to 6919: 6917.99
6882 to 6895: 6892.55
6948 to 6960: 6959.53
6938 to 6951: 6938.72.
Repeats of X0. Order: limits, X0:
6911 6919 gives 6917.99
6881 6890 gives 6889.37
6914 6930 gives 6925.95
